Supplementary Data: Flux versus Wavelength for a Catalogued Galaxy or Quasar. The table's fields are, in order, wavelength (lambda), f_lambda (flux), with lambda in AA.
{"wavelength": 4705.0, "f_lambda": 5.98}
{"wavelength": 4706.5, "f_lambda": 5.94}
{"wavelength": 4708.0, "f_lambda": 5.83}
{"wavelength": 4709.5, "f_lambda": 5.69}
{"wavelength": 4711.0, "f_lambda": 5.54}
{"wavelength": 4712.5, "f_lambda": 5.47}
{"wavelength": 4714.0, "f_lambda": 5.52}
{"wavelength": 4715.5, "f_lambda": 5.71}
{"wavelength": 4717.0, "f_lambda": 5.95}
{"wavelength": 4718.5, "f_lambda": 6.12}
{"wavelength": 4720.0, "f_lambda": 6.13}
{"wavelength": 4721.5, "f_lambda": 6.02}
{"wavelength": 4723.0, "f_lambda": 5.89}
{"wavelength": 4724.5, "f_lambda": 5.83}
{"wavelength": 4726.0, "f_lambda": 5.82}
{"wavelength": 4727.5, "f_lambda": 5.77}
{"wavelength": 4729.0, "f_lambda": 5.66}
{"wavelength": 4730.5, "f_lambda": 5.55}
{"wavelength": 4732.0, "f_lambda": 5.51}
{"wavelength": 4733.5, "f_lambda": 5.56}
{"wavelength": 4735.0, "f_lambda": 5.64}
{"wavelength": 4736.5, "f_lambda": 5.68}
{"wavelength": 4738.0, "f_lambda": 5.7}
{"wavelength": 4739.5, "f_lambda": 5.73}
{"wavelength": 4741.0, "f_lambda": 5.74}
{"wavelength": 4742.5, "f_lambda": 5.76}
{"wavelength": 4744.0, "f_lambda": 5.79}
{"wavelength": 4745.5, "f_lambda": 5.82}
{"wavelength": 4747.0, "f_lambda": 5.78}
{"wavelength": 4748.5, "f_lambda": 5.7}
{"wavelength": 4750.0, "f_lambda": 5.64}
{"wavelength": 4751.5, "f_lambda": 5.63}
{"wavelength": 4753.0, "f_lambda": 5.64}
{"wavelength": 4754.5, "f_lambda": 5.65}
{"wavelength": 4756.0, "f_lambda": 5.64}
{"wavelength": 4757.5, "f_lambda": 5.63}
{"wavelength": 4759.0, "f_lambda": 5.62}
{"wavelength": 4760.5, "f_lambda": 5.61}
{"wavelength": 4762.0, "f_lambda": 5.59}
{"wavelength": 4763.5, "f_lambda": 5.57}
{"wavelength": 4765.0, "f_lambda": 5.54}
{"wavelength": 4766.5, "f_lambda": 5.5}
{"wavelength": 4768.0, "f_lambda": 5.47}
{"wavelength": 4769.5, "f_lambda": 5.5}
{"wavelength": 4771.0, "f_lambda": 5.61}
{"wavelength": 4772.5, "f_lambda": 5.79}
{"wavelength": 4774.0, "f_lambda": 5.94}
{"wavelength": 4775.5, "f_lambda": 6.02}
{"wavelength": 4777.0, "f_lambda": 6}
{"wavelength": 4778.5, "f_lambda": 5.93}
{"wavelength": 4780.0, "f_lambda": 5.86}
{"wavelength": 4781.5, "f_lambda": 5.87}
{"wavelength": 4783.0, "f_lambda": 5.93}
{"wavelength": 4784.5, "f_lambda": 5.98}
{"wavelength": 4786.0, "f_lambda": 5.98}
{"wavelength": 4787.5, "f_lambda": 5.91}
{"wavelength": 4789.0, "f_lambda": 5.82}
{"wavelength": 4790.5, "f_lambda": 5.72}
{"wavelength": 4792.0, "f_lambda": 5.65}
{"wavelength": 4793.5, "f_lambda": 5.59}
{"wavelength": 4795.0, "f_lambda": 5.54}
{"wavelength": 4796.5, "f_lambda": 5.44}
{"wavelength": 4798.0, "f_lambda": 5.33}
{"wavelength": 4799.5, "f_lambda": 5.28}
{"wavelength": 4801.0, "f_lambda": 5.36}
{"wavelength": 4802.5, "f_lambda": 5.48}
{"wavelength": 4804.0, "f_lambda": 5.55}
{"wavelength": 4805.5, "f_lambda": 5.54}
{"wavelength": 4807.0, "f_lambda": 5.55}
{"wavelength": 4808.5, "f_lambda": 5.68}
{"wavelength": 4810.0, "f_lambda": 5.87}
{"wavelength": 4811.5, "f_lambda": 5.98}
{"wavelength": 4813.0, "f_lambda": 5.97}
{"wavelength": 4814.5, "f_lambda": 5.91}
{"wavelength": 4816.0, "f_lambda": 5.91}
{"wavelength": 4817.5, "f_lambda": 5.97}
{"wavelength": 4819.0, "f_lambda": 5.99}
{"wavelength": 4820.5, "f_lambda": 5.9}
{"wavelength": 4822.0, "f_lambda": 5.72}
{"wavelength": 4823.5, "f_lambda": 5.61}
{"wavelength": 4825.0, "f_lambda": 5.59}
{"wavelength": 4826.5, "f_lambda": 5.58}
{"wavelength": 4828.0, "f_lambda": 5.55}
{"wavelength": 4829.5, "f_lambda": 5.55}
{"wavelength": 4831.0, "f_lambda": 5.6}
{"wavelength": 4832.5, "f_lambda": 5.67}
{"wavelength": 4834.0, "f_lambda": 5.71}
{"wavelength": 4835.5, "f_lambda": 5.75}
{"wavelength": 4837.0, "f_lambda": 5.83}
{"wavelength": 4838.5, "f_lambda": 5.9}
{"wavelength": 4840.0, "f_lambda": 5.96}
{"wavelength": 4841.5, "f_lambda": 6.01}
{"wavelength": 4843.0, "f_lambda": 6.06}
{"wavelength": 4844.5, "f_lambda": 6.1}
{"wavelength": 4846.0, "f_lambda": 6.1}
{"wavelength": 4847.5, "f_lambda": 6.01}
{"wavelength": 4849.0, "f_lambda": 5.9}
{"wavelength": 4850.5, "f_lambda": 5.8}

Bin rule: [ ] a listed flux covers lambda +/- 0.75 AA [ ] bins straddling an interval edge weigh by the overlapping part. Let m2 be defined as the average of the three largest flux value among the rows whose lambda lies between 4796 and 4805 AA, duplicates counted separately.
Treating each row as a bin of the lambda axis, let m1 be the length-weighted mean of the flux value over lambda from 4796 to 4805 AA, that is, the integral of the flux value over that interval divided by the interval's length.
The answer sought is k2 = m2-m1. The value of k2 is 0.08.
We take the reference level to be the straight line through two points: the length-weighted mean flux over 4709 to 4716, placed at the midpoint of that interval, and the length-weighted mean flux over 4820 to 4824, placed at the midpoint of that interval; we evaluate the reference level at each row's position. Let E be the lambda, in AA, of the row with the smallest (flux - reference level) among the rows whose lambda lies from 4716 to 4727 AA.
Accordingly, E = 4726.0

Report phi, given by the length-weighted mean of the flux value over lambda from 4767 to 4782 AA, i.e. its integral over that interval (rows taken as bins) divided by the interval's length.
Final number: 5.79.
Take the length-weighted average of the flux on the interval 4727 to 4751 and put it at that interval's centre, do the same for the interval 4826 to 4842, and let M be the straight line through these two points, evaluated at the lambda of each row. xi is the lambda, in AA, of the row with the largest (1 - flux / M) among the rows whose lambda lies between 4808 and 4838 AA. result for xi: 4829.5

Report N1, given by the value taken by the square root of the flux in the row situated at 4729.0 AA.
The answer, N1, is 2.38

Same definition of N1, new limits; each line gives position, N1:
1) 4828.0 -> 2.36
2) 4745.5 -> 2.41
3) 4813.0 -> 2.44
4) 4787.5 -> 2.43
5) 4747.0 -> 2.40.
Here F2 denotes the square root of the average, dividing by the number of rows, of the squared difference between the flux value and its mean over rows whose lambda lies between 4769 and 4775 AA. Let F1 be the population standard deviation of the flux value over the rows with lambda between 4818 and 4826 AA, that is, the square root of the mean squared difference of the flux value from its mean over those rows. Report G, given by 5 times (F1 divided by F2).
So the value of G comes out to 4.7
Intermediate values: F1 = 0.16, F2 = 0.168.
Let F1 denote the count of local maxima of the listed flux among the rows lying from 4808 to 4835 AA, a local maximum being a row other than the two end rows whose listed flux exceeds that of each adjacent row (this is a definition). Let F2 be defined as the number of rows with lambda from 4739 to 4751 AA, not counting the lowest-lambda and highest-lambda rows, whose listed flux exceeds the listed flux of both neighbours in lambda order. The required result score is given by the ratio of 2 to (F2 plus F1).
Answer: 0.7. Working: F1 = 2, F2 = 1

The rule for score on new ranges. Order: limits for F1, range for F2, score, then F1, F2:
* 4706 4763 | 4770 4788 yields 0.5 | 3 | 1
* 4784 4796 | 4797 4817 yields 1.0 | 0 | 2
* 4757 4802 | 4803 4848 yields 0.7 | 1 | 2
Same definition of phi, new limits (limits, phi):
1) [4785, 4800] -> 5.64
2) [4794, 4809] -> 5.47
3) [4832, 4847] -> 5.91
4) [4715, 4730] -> 5.89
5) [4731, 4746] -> 5.69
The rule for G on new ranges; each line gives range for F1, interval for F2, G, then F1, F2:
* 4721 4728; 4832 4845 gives 2.9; 0.09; 0.148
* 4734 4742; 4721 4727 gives 2.3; 0.04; 0.080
